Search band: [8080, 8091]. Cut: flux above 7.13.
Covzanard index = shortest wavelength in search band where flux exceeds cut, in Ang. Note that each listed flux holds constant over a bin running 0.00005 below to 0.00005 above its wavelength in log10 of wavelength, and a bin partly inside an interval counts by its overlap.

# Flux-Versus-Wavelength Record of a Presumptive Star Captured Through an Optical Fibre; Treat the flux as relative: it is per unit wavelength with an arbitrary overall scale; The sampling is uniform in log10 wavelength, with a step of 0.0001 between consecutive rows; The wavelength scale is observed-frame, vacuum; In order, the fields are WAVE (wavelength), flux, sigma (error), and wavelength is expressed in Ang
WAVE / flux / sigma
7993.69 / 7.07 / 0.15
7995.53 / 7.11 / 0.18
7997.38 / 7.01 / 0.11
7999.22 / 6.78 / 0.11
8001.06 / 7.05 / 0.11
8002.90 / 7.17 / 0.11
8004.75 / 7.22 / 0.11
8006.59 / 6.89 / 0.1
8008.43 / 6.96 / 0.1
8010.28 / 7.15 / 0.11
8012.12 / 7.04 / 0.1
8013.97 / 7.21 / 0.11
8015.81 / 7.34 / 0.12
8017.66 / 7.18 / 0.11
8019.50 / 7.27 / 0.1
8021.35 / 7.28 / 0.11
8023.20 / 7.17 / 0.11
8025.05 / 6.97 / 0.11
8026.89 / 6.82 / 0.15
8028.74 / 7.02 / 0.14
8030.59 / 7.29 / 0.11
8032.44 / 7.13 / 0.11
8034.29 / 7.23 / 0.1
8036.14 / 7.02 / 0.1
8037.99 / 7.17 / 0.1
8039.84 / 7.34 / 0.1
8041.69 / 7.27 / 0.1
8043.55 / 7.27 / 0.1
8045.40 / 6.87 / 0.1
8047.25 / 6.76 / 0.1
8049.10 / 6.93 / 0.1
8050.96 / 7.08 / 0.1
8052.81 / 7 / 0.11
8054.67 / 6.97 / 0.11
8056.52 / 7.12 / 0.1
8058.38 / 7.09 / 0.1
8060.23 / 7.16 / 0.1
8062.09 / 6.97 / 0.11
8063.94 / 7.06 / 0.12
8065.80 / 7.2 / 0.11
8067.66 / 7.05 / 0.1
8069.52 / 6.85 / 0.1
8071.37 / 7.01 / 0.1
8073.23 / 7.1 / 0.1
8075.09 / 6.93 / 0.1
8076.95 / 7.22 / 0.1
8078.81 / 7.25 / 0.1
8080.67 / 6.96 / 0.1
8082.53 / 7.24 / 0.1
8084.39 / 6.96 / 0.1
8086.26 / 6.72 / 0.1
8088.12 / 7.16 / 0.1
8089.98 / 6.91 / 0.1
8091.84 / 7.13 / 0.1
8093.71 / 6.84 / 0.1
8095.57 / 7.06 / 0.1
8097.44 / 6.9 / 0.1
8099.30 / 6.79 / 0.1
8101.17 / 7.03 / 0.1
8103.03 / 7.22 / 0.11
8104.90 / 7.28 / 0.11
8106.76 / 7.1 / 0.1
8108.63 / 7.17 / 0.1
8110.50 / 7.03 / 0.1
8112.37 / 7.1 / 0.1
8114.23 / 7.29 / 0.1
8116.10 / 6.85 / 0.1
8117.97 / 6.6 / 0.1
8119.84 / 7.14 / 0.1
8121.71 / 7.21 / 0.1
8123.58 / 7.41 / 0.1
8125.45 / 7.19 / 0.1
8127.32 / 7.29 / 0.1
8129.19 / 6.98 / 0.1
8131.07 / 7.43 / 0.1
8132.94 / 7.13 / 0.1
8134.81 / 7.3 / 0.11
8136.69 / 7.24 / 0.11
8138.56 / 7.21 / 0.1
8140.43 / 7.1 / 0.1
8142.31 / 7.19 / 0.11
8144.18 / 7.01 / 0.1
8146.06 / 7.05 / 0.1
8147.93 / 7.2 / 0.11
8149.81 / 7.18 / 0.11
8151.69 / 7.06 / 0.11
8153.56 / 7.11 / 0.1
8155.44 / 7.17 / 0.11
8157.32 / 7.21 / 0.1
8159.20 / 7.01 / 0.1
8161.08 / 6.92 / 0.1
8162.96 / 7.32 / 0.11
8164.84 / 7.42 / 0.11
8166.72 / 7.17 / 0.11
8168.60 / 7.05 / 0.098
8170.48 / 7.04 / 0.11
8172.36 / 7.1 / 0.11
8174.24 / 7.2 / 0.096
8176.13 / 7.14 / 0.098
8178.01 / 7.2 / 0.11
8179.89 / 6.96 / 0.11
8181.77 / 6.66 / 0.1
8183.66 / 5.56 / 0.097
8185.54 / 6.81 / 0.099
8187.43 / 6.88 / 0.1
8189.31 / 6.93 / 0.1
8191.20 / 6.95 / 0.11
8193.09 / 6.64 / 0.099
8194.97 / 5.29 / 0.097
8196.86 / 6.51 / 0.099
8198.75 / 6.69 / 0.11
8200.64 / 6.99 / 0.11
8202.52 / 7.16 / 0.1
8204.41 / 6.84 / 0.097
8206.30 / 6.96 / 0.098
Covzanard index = 8082.53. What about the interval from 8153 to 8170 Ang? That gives 8155.44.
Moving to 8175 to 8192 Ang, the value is 8176.13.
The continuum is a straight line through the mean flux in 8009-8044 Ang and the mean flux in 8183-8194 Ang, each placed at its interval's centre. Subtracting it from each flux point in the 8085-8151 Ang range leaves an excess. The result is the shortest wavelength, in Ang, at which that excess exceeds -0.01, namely 8088.12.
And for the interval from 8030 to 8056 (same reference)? 8030.59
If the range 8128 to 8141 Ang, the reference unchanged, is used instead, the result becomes 8129.19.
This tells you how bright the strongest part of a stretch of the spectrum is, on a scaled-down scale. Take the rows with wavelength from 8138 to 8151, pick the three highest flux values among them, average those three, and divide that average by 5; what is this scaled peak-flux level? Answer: 1.44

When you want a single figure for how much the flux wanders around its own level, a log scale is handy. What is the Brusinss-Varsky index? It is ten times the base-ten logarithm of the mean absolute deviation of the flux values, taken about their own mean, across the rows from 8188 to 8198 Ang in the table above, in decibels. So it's -3.3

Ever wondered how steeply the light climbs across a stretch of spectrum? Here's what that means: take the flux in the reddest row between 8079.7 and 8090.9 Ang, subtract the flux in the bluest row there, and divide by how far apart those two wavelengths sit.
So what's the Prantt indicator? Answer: -0.0054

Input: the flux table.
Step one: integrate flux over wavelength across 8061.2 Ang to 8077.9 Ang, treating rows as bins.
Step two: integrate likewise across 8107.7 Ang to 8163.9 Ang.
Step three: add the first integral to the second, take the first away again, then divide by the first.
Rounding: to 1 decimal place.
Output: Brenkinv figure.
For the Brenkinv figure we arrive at 3.4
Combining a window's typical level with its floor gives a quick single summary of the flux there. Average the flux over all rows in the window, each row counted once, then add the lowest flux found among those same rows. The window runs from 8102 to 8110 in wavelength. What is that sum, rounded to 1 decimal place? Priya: 14.3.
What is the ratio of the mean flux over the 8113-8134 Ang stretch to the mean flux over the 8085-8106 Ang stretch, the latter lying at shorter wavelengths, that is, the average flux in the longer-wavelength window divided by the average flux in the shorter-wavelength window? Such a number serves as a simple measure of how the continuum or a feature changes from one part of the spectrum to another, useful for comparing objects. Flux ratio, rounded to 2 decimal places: 1.02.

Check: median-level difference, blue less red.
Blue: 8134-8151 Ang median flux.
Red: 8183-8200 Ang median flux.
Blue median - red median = 0.5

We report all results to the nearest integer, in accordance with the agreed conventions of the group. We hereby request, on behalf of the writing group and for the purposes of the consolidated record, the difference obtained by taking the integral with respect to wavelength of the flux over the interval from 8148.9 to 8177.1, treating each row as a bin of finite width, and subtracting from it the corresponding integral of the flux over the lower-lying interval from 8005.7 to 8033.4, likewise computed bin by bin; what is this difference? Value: 4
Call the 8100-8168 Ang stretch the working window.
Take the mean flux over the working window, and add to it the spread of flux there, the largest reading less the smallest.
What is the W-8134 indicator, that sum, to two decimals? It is 7.98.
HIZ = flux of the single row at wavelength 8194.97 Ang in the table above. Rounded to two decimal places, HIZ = 5.29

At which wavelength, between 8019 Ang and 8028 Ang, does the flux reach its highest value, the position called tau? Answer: 8021.35 Ang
